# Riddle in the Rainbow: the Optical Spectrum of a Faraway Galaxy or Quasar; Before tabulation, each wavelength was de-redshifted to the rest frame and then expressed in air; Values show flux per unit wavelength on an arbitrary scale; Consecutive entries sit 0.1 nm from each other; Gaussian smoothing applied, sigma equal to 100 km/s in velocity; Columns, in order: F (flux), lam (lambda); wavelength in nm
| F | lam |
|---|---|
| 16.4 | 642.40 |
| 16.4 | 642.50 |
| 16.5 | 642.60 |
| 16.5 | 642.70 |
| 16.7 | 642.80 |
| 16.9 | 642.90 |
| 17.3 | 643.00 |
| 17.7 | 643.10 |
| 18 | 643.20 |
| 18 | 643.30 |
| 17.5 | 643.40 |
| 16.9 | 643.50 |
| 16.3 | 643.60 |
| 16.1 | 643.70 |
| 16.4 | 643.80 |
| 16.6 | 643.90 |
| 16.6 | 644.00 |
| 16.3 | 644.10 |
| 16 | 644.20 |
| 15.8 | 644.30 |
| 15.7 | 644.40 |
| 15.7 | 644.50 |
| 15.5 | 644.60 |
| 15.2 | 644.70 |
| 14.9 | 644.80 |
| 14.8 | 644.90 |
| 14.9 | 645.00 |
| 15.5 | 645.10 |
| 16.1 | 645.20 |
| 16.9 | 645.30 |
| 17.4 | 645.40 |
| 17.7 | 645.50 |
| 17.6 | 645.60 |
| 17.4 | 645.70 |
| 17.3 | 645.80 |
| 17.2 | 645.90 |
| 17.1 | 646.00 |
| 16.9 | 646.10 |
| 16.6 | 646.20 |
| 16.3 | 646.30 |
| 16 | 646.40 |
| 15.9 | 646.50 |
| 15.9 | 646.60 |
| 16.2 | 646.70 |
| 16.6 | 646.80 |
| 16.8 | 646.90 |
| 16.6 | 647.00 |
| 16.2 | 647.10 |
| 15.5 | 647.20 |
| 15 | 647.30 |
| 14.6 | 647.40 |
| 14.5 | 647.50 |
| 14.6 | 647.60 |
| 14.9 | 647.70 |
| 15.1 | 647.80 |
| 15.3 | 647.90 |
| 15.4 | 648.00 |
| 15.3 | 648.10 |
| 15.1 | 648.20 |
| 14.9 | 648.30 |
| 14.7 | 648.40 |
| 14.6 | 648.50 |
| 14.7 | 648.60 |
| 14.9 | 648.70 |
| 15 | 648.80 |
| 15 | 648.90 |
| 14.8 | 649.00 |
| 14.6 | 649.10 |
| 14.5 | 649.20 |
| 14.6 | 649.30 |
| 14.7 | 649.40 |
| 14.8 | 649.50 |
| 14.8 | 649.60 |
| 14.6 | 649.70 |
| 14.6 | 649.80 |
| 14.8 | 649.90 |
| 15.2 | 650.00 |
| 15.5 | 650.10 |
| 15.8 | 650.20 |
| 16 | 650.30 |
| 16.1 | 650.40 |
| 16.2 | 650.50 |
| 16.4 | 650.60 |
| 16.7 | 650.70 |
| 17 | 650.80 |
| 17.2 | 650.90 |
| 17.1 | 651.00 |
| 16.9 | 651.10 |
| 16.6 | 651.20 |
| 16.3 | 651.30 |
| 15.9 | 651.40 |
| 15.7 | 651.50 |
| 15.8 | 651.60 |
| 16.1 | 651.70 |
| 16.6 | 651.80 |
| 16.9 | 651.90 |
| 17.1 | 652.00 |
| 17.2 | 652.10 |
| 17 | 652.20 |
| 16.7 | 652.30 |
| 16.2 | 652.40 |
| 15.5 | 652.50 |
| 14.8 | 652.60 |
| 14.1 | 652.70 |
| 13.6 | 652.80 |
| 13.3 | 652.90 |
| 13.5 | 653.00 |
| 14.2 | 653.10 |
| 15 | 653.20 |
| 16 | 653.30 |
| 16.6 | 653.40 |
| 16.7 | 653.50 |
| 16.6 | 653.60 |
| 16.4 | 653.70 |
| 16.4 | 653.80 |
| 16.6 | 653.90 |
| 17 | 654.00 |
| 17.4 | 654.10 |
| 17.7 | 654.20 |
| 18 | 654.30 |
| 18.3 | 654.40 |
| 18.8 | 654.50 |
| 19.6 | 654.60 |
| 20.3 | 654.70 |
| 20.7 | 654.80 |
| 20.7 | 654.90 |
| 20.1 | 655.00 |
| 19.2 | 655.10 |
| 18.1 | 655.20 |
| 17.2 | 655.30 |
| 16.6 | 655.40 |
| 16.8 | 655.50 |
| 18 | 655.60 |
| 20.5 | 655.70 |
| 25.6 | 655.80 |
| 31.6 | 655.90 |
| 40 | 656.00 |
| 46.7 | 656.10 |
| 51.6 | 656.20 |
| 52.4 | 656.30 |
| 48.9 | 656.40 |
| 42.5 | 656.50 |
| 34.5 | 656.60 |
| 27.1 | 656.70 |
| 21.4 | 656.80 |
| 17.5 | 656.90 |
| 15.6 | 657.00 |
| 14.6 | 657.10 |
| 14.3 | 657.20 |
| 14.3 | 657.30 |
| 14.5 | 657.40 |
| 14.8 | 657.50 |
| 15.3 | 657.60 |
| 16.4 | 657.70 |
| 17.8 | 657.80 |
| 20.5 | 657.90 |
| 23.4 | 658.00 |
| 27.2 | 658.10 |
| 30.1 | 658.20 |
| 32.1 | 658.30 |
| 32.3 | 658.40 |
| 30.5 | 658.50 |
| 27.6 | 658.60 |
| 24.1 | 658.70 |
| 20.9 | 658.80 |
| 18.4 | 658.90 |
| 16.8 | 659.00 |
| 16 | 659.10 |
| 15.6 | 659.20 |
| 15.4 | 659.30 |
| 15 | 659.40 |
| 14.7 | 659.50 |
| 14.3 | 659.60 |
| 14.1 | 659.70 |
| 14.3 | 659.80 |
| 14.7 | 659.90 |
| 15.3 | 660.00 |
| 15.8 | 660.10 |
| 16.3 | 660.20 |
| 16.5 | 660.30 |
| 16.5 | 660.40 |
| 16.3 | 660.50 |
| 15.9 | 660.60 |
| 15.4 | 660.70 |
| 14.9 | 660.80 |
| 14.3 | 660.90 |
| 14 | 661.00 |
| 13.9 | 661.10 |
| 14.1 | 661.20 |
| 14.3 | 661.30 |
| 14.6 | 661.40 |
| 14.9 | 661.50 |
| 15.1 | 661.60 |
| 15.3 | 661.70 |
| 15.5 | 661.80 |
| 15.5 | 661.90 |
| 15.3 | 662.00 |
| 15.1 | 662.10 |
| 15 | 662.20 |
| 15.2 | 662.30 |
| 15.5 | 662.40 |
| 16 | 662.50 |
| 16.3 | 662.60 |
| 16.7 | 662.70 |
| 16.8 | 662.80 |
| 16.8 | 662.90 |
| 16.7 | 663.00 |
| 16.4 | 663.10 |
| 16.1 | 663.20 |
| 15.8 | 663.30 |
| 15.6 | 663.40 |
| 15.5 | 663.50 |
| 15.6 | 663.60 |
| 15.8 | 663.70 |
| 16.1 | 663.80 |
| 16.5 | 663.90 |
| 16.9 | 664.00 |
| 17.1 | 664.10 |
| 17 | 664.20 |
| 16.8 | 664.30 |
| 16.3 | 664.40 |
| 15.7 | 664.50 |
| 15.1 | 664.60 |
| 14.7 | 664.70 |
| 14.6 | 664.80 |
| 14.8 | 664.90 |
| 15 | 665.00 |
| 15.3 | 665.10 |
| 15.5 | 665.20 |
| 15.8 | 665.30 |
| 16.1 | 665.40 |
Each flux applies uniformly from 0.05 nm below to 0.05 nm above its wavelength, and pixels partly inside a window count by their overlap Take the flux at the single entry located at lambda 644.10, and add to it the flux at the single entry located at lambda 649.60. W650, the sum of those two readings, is 31.1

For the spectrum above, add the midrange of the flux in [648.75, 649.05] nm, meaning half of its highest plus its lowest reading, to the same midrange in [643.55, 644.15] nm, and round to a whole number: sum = 31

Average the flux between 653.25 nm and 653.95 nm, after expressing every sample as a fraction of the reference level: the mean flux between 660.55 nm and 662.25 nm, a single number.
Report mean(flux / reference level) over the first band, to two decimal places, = 1.11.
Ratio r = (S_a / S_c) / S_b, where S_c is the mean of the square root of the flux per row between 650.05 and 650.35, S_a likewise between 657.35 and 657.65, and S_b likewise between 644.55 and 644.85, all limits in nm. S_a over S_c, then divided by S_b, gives 0.25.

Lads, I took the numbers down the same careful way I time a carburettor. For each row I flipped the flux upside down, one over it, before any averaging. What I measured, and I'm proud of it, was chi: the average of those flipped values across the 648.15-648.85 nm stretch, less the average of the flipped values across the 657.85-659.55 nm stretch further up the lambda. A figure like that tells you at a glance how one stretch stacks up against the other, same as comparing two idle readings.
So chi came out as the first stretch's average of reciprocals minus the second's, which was 0.019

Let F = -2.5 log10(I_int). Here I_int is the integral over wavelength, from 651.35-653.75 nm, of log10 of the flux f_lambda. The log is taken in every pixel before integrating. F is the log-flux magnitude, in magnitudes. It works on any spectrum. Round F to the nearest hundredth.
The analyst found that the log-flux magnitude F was -1.14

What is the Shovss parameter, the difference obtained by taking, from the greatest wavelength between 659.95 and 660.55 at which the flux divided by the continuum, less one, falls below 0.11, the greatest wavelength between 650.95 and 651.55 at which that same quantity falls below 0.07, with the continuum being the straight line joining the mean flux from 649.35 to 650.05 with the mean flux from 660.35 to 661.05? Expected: 9.00 nm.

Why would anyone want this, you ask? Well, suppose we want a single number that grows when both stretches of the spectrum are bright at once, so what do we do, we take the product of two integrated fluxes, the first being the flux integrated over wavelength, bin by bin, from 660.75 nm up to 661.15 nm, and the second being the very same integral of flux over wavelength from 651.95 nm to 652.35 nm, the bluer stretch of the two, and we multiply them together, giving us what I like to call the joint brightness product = 39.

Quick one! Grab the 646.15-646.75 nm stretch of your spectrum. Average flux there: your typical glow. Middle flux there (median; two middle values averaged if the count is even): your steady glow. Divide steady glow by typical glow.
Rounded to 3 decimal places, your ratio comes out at 0.997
